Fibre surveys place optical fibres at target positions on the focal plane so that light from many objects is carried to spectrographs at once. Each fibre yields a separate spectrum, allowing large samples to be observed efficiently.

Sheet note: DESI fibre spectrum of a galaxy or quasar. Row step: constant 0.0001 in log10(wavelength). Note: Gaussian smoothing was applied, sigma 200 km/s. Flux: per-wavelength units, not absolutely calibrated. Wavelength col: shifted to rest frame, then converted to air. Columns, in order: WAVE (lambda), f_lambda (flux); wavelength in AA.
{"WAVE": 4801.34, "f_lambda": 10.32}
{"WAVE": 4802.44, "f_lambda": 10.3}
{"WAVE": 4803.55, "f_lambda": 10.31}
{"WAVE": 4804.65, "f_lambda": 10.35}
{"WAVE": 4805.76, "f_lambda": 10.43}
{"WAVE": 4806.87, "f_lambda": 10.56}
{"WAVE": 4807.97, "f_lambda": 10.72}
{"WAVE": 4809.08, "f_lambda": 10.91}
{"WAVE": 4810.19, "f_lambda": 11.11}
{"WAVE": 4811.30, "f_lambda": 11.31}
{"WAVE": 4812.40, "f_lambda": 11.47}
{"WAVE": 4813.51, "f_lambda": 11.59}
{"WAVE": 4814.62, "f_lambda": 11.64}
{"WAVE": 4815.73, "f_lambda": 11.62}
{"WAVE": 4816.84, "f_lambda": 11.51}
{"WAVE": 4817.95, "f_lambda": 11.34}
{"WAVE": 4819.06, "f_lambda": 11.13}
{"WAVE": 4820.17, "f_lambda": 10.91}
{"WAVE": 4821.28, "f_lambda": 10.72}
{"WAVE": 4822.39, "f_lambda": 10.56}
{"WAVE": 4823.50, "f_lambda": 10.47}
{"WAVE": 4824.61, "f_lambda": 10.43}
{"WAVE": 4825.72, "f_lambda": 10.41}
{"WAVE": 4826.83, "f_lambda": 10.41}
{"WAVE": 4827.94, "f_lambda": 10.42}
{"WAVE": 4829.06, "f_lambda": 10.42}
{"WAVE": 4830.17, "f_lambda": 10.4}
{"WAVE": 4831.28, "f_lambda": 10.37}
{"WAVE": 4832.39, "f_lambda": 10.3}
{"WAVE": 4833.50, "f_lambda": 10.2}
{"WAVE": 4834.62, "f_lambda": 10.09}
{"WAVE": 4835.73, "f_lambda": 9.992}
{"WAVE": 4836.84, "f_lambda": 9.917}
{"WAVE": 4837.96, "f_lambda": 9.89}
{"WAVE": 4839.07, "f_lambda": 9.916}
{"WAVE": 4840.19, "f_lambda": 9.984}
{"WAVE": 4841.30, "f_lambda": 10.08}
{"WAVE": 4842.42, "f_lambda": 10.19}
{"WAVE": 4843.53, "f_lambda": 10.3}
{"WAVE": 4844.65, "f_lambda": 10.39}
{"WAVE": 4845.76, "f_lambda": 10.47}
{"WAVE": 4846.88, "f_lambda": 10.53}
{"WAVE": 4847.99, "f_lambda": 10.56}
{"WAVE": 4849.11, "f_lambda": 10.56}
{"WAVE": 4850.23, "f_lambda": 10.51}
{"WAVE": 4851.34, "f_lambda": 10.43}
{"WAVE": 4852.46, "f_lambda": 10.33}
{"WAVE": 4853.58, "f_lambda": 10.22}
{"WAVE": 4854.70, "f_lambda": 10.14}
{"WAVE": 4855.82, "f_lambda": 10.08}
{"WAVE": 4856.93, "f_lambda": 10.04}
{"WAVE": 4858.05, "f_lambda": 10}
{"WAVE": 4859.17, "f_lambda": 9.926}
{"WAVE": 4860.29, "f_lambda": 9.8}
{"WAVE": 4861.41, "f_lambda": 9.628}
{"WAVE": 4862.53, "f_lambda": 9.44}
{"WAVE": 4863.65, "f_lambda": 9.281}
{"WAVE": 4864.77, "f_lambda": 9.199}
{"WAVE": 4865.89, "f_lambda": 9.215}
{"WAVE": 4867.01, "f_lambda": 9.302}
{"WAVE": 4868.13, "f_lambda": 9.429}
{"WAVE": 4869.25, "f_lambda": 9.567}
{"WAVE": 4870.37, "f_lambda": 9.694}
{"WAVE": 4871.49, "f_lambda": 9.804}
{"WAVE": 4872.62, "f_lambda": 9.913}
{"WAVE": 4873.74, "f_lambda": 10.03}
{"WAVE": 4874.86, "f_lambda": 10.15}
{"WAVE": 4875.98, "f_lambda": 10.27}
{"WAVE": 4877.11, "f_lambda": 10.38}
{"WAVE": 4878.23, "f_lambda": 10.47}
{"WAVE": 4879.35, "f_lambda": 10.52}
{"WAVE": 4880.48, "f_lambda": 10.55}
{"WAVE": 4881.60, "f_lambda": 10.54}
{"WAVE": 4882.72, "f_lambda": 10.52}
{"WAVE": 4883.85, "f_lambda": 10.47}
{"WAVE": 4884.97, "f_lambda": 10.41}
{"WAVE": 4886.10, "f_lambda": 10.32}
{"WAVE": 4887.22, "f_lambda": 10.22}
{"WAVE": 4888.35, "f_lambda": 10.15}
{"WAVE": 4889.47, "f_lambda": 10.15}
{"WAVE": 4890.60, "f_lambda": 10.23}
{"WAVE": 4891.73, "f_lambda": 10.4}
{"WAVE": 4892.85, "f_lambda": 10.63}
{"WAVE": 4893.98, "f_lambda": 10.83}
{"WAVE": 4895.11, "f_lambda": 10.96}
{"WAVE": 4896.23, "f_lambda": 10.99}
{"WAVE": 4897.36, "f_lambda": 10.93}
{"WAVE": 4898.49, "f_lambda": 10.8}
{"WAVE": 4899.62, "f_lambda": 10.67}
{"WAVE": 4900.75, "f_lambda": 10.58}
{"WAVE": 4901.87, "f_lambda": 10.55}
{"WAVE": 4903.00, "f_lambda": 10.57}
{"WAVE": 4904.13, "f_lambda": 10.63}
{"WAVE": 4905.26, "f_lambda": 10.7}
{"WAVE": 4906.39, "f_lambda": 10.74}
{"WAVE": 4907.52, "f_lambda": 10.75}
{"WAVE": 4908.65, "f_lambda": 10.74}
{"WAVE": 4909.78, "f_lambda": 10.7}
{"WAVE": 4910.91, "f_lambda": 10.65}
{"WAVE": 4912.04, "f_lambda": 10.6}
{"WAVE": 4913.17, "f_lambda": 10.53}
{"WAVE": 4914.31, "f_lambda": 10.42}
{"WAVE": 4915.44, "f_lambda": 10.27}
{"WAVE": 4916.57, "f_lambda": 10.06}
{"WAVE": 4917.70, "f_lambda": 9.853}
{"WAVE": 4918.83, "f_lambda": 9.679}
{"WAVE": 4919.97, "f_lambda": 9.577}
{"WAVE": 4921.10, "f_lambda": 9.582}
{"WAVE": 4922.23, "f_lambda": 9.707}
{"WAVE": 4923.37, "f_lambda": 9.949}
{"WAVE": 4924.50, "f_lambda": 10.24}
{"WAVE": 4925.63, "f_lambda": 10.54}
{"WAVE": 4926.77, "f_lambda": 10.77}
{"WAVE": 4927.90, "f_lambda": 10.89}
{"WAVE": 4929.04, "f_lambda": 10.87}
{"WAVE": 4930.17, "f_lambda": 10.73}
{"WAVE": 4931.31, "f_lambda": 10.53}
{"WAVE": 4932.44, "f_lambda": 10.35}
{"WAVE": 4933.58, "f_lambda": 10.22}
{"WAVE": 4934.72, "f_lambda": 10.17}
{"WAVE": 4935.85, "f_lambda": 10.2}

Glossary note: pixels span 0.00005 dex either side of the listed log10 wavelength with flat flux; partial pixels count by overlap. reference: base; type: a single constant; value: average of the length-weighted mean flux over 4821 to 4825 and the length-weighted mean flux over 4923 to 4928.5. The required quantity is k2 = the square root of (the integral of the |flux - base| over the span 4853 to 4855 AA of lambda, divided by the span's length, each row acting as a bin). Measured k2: 0.58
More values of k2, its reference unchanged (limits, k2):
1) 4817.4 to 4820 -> 0.82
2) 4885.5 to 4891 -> 0.55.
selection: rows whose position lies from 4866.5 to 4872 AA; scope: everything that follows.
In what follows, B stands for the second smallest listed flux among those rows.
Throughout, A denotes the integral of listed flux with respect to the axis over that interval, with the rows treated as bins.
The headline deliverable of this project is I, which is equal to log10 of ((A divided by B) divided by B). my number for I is -0.228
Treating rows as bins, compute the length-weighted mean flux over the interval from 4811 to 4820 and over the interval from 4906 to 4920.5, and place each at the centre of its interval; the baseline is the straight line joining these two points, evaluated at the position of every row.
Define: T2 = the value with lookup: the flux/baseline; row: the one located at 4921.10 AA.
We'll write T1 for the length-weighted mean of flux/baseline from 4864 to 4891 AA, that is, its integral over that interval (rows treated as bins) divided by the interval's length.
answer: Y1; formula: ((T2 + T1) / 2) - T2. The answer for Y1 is 0.00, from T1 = 0.94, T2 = 0.93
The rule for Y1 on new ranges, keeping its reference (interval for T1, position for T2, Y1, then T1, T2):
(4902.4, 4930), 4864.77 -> 0.08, 1.01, 0.85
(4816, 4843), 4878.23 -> -0.03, 0.92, 0.98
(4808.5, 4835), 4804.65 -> 0.03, 0.95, 0.90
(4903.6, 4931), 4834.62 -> 0.05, 1.01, 0.90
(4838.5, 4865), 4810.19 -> -0.03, 0.92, 0.97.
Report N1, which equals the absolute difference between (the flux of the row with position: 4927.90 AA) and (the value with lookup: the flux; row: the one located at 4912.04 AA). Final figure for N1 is 0.29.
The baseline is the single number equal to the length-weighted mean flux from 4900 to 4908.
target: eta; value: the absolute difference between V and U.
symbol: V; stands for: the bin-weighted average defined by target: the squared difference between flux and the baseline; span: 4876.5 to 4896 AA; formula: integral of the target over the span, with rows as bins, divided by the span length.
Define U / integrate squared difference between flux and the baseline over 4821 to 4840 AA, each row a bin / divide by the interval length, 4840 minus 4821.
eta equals 0.1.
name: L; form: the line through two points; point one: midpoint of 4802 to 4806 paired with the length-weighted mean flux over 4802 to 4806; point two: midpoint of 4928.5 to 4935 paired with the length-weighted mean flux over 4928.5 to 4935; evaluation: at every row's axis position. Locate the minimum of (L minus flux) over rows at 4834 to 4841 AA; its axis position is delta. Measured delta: 4834.62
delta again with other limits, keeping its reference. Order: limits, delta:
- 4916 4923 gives 4916.57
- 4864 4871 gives 4870.37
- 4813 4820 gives 4814.62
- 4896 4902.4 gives 4896.23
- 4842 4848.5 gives 4847.99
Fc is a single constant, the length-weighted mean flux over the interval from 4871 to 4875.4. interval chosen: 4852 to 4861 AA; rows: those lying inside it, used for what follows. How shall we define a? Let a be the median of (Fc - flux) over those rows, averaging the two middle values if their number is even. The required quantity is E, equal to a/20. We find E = -0.005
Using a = -0.09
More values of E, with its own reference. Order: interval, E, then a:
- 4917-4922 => 0.017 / 0.34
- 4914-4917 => -0.015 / -0.30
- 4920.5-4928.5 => -0.014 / -0.27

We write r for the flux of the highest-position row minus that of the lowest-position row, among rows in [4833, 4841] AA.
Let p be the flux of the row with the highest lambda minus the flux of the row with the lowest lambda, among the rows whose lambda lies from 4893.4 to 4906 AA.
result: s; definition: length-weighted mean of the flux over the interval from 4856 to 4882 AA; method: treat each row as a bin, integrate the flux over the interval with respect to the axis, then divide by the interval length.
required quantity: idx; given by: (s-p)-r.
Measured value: 10.2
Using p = -0.13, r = -0.2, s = 9.9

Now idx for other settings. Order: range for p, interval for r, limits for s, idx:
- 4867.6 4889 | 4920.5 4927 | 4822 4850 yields 8.4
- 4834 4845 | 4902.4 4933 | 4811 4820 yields 11.4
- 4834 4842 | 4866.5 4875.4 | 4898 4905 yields 9.8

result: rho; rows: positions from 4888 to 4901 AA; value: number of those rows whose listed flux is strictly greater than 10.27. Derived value 9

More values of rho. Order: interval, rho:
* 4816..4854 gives 24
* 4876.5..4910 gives 26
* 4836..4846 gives 3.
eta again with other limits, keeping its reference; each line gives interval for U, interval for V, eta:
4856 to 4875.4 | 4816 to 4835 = 0.9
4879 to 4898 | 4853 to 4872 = 0.9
